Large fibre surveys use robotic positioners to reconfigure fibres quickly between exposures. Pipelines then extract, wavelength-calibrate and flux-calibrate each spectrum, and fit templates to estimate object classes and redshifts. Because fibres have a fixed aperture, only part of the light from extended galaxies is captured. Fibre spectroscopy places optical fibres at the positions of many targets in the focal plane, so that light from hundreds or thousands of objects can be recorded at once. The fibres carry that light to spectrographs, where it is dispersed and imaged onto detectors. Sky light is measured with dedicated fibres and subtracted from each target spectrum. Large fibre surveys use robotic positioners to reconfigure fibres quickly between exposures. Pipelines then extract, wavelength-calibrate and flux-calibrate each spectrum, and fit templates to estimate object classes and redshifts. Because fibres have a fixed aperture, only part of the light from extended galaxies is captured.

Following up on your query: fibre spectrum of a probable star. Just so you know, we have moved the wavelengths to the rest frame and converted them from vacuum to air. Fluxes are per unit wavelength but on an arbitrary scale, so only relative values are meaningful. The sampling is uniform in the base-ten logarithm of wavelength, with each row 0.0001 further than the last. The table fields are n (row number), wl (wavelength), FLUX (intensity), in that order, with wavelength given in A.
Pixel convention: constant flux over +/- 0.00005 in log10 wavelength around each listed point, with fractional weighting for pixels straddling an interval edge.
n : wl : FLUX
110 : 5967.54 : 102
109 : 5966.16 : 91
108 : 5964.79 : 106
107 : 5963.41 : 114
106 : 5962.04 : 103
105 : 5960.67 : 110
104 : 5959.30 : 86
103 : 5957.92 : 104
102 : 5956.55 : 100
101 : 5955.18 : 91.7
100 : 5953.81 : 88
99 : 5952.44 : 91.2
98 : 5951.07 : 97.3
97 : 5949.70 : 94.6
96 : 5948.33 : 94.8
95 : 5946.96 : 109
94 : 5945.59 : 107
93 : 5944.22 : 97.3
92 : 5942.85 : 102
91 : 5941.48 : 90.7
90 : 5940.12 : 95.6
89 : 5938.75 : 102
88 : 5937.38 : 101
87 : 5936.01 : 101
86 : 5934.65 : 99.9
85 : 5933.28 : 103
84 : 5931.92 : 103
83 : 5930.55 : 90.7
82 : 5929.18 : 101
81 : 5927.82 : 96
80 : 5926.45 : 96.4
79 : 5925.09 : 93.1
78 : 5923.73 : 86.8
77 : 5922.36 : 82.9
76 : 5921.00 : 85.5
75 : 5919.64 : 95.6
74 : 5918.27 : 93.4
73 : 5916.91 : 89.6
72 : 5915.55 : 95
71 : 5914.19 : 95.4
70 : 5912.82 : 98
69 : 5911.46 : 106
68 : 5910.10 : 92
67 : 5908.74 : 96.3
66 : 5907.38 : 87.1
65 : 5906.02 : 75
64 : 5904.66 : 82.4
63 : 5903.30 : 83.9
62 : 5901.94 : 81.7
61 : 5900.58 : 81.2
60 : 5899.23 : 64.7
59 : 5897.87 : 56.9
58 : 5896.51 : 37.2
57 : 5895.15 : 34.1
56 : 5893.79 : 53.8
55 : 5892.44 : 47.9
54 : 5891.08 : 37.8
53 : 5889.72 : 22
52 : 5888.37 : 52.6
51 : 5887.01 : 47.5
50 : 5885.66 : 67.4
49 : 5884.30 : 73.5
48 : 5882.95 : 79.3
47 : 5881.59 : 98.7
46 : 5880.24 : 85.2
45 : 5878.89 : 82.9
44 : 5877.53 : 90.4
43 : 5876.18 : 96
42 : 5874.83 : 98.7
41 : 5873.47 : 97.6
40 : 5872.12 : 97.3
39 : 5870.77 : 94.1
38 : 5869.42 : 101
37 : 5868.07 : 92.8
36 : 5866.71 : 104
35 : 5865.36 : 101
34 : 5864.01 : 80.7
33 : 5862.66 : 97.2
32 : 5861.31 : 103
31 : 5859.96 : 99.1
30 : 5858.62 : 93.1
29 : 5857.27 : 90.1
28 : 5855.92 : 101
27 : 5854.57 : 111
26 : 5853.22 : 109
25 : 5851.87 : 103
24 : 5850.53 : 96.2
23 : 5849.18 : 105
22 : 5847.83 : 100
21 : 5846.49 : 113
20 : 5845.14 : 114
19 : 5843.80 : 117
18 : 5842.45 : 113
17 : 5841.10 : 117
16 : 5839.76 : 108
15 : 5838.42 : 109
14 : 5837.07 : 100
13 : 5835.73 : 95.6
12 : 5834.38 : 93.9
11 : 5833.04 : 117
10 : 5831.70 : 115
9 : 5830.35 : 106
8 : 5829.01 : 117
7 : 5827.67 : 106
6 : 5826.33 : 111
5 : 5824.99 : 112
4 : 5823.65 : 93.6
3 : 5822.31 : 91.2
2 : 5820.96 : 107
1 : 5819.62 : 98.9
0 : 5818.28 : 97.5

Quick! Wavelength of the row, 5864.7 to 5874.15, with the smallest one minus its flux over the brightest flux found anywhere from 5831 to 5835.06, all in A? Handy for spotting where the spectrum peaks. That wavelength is 5866.71 A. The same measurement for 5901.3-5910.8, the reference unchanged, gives 5908.74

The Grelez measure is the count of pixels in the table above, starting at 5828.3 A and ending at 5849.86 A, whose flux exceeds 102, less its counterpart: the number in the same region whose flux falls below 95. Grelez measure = 11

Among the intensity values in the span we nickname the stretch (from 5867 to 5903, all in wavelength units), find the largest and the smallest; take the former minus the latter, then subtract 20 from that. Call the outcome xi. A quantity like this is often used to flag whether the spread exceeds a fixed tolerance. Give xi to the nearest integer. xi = 59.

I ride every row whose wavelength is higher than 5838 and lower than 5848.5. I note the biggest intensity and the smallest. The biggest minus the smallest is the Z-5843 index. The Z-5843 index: 17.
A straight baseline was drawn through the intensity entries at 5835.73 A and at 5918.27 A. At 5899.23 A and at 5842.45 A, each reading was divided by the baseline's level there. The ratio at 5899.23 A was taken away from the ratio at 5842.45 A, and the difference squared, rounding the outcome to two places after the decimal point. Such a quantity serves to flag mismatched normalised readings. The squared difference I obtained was 0.25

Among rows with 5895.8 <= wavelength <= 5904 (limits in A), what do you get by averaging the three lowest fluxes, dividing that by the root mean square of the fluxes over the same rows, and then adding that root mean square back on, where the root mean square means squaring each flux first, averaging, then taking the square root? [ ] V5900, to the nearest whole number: 70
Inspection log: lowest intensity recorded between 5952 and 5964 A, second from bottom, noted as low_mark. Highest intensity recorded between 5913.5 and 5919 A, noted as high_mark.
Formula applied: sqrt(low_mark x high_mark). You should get 92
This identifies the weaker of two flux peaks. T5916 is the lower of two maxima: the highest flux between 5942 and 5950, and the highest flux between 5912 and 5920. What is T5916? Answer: 98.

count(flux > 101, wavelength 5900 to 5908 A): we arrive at 0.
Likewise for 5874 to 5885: 0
